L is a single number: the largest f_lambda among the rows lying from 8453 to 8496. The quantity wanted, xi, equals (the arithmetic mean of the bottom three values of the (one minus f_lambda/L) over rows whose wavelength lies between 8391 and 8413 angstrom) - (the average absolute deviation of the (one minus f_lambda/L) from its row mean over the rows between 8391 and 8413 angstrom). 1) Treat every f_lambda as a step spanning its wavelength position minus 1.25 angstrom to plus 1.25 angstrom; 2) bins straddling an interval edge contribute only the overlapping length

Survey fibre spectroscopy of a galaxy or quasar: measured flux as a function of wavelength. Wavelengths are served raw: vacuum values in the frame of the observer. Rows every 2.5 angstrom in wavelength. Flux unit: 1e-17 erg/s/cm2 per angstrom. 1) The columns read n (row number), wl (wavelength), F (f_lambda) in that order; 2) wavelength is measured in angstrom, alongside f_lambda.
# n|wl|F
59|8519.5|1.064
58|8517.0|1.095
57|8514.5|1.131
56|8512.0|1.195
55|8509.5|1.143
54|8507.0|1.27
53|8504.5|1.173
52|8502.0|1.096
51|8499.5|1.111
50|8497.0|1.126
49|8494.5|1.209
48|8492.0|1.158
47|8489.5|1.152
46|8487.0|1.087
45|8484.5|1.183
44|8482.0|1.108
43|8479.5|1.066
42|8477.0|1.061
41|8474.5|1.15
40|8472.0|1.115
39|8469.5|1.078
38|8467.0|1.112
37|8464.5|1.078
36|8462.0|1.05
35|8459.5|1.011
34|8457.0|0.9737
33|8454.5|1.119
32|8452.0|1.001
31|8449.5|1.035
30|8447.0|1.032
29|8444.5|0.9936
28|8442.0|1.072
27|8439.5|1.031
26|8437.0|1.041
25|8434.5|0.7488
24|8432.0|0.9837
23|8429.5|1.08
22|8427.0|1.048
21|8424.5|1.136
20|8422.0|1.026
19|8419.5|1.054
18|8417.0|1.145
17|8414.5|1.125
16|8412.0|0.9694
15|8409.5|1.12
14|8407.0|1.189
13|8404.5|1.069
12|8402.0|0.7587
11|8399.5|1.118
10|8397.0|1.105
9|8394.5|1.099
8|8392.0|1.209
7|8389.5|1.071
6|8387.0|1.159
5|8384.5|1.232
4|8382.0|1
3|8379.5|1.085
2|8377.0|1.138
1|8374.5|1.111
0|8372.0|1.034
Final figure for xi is -0.046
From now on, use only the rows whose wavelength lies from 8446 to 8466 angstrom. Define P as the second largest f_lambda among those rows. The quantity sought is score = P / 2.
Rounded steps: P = 1.078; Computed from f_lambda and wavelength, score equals 0.539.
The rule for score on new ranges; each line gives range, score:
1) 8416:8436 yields 0.568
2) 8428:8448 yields 0.536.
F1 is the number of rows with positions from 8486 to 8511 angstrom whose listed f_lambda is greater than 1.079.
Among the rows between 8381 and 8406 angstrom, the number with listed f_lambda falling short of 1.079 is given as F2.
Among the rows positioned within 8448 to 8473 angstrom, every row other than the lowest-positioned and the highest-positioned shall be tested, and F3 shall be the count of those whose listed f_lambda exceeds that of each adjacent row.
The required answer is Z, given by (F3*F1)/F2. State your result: 5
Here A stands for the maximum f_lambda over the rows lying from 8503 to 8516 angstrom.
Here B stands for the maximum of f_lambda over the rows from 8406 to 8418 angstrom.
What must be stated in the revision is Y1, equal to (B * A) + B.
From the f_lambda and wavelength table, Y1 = 2.70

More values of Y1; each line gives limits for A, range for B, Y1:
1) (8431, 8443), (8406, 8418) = 2.46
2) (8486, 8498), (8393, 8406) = 2.47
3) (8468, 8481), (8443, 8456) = 2.41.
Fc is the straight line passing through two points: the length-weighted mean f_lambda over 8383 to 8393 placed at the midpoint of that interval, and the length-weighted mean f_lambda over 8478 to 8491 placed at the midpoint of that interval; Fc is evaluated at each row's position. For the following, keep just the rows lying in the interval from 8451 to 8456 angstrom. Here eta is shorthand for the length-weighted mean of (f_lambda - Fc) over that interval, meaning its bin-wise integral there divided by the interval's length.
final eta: -0.07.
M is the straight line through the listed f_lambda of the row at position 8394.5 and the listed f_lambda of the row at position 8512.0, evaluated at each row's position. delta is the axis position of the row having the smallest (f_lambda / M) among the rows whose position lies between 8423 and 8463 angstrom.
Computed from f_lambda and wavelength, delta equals 8434.5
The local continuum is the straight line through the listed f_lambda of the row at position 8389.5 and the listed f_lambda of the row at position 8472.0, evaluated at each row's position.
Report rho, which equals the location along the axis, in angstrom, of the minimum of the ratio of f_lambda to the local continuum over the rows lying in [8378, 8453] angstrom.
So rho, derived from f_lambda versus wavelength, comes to 8434.5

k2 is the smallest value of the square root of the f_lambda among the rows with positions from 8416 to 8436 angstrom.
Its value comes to 0.87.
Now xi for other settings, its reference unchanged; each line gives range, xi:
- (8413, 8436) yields -0.005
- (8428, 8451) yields 0.068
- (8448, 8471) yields 0.054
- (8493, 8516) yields -0.050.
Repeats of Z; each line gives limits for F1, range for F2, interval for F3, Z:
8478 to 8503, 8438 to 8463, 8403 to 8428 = 3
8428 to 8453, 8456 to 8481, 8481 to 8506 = 0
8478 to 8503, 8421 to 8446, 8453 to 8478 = 2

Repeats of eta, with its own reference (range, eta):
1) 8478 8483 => -0.04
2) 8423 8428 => -0.05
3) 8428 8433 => -0.11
